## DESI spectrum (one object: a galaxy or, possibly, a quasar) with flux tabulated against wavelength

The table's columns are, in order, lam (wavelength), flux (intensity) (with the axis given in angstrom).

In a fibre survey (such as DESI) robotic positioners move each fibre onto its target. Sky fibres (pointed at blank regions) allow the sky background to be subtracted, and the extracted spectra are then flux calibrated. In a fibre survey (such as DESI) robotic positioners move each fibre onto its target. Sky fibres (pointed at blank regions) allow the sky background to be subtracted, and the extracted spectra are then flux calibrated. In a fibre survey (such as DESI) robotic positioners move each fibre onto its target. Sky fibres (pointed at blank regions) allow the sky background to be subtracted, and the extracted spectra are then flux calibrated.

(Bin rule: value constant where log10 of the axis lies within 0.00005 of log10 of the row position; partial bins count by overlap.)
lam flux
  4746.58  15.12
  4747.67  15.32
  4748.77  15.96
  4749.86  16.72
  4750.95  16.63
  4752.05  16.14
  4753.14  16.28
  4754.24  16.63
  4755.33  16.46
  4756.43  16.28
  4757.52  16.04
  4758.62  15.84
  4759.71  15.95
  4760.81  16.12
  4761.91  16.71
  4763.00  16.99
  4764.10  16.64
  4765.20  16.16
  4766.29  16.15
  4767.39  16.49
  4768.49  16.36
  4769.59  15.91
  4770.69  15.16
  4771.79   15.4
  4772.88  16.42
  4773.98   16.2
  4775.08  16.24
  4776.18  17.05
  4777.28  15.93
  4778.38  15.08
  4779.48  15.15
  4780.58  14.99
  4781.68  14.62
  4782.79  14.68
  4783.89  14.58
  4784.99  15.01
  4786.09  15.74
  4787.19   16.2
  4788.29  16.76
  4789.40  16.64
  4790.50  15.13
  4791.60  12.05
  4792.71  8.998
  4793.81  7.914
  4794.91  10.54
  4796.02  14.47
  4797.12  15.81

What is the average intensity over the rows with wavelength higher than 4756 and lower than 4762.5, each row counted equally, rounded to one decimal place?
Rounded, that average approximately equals 16.2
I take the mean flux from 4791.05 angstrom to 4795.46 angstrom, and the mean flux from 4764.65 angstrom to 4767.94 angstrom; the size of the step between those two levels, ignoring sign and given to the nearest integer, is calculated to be 6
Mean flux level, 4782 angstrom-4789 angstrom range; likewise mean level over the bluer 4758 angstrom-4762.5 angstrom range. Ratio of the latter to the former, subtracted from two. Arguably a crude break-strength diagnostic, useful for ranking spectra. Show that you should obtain 0.96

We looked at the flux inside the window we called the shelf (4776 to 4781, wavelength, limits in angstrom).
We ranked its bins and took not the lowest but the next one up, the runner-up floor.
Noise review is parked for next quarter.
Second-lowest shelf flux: 15.08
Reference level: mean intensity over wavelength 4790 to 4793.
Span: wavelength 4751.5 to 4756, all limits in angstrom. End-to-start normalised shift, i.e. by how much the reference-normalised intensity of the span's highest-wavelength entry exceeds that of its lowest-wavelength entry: 0.03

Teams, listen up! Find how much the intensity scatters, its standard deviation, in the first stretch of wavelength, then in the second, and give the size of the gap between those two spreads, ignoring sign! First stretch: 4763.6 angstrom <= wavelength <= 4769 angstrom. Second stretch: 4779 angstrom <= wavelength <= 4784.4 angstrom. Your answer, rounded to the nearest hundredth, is 0.04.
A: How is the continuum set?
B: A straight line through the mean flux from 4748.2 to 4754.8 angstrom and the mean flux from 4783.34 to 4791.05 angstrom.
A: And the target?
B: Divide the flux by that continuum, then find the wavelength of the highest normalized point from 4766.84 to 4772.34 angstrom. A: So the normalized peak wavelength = 4767.39 angstrom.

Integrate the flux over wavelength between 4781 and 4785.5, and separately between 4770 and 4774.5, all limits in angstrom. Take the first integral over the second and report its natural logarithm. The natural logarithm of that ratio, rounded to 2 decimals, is -0.07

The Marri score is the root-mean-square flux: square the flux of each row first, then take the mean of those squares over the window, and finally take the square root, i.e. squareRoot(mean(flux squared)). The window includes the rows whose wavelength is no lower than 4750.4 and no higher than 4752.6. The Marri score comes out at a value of 16.4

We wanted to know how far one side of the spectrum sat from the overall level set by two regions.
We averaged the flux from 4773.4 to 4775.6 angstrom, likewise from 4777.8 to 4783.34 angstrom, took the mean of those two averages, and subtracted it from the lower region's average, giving 0.66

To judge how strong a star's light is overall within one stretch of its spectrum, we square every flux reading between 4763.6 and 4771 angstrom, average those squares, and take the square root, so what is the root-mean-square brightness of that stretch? 16.1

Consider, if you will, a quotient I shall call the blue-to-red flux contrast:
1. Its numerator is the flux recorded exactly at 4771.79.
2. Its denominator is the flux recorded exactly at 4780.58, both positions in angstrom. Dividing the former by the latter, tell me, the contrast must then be 1.03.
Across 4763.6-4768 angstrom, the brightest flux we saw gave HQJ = 16.64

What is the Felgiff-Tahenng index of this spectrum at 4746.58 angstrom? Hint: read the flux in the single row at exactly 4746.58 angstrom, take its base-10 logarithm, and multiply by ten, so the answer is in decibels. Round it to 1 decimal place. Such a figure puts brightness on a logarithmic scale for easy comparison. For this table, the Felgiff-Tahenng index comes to 11.8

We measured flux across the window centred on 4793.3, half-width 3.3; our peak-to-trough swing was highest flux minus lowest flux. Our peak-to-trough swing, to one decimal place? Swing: 7.2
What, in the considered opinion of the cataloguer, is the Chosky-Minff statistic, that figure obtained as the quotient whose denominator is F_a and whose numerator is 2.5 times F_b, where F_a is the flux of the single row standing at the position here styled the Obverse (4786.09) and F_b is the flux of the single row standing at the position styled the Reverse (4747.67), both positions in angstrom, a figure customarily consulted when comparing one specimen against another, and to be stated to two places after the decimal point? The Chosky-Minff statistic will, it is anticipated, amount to 2.43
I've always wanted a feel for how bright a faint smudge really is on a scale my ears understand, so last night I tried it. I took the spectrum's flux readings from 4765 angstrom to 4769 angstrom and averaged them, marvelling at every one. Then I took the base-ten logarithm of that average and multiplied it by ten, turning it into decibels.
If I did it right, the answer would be 12.1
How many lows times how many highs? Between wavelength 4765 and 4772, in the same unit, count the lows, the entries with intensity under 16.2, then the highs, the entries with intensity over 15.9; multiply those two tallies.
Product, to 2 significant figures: 25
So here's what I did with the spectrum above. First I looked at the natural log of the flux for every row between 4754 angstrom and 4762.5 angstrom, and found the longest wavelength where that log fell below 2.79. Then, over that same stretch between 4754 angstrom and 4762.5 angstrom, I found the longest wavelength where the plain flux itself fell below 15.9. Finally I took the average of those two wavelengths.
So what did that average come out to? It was 4759.7 angstrom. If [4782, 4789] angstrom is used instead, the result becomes 4786.6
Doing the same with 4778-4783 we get 4782.8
